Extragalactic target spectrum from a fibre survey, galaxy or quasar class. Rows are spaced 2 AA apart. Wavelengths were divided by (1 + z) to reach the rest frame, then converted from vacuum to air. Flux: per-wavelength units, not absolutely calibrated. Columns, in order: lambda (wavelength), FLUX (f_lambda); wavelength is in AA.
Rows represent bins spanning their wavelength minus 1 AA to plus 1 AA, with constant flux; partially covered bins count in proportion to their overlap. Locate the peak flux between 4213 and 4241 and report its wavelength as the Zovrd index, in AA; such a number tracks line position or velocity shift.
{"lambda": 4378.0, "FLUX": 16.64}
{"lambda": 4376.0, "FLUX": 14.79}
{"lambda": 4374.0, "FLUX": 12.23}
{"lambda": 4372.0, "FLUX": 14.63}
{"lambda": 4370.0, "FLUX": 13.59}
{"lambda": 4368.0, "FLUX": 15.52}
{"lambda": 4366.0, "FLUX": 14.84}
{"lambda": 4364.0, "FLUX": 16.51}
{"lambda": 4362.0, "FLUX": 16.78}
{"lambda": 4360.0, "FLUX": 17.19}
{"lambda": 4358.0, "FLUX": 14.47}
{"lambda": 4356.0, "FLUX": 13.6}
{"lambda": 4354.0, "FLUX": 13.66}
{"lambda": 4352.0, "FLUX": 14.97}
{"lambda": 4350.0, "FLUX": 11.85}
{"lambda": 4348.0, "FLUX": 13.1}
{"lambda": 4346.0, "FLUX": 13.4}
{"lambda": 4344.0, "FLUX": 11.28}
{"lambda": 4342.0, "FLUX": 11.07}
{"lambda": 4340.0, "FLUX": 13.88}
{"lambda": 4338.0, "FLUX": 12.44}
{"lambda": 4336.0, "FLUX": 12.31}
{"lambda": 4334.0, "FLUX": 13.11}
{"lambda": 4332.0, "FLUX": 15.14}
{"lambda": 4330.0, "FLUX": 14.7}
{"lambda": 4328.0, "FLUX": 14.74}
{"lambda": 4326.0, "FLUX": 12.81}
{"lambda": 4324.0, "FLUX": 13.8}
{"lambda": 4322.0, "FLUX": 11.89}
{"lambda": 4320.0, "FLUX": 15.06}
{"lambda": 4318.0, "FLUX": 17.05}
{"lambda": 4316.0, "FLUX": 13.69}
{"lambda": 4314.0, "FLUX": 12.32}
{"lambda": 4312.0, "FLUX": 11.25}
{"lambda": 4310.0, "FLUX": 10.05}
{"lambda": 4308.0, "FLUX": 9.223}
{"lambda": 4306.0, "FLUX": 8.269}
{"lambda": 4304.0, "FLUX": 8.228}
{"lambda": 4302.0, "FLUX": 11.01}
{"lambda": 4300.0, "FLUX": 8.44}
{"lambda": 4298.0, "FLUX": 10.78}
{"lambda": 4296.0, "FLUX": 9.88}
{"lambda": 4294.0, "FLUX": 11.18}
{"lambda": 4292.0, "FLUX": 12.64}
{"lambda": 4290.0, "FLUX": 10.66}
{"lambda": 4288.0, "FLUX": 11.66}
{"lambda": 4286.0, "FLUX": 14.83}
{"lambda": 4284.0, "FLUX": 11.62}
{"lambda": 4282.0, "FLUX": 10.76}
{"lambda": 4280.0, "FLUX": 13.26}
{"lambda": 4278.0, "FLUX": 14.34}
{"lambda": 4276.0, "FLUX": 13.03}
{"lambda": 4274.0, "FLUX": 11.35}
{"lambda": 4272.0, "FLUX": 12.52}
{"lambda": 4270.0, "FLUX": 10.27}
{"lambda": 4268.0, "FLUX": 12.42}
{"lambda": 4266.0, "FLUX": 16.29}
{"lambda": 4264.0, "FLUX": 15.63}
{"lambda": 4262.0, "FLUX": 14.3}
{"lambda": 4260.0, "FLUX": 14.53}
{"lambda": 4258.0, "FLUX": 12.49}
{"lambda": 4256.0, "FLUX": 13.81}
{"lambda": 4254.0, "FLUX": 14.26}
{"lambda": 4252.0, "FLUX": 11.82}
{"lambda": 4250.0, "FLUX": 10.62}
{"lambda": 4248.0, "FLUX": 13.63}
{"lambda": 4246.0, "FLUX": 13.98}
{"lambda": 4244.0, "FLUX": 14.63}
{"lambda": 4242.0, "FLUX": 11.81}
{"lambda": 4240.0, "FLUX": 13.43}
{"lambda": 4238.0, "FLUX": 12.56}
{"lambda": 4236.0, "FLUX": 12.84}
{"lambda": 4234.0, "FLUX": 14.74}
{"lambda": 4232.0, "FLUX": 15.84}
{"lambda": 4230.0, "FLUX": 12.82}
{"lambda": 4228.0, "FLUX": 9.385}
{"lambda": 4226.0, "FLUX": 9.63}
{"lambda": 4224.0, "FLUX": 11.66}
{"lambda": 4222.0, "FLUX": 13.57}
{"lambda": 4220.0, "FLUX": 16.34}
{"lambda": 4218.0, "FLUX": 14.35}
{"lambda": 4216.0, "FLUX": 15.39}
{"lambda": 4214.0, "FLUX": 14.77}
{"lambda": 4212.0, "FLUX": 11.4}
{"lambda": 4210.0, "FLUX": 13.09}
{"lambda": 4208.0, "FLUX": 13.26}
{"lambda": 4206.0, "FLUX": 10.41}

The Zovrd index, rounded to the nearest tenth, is 4220.0 AA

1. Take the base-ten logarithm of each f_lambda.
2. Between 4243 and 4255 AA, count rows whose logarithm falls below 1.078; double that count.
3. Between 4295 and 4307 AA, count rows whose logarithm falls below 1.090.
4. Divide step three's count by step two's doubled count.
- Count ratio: 1.5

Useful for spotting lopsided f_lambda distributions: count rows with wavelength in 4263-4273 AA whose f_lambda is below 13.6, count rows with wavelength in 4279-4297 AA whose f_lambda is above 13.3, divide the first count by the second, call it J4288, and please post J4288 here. 3.0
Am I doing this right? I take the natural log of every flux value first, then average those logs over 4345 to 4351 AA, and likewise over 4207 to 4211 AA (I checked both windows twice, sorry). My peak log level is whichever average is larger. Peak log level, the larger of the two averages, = 2.58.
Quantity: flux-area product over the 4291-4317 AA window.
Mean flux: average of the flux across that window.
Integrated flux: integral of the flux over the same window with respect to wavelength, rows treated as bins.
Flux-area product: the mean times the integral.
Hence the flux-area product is 2886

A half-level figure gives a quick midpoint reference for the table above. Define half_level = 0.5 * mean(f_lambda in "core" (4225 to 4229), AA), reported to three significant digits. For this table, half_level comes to 4.75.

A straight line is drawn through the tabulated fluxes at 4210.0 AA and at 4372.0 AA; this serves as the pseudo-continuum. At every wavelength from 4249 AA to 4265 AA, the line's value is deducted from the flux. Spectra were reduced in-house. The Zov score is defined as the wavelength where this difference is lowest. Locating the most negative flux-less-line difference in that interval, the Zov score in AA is 4250.0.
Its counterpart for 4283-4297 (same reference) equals 4296.0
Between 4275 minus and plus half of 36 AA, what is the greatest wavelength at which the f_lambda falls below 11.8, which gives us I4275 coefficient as 4290.0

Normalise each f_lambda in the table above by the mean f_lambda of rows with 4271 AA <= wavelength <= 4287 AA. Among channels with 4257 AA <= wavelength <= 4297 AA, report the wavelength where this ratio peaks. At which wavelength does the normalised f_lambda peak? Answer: 4266.0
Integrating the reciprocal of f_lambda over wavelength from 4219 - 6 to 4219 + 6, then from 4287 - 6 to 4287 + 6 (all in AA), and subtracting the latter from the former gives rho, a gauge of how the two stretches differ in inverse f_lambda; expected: -0.16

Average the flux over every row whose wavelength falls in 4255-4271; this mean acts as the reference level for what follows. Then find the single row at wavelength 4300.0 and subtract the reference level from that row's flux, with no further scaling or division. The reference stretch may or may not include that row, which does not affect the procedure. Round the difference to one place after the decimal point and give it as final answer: -5.3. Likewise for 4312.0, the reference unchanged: -2.5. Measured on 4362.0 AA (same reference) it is 3.1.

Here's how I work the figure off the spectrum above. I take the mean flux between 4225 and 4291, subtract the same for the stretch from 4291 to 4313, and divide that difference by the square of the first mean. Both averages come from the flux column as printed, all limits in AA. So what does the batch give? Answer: 0.017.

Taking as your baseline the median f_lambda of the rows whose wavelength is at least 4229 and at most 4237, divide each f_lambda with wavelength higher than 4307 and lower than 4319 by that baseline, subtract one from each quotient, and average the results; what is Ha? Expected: -0.11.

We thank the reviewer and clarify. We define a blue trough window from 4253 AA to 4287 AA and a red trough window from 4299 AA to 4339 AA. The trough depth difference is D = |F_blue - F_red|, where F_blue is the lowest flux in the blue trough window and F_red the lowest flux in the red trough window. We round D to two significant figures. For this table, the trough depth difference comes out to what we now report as 2.0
